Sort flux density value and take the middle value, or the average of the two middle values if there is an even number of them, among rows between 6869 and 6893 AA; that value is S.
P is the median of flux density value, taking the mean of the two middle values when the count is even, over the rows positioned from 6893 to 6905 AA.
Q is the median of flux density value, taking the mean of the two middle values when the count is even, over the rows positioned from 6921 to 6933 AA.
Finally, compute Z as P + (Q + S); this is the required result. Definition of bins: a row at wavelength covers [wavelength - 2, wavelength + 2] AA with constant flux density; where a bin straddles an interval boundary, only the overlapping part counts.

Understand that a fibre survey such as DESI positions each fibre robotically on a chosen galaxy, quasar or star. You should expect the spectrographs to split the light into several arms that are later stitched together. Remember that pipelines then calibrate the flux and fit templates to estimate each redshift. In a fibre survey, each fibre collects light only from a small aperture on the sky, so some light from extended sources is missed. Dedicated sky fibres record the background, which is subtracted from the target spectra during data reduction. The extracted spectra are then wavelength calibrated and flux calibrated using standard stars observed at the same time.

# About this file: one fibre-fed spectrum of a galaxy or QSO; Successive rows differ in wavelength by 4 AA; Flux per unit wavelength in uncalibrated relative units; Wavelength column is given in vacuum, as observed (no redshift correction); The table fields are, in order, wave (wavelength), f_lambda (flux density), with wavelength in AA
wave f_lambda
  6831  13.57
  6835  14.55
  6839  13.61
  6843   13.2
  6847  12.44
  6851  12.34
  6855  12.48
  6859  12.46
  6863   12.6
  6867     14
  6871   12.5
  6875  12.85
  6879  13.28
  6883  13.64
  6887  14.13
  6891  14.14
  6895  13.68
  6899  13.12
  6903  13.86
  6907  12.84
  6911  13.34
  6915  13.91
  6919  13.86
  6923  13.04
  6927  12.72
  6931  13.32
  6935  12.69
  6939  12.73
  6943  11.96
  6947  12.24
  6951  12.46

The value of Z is 40.2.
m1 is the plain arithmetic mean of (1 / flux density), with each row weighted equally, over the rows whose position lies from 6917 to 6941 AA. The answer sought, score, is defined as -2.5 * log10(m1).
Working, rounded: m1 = 0.0766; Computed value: 2.79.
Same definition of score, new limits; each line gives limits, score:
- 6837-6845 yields 2.82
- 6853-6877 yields 2.77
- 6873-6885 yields 2.81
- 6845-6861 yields 2.74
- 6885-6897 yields 2.86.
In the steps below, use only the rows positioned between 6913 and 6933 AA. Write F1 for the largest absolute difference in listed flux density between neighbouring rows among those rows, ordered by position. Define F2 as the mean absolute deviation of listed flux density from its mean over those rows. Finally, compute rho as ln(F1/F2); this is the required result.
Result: 0.7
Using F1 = 0.82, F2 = 0.41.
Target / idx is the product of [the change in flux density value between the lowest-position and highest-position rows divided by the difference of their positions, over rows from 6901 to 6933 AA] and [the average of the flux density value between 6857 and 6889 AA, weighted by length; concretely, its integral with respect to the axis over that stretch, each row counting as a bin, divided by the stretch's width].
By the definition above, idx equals -0.3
